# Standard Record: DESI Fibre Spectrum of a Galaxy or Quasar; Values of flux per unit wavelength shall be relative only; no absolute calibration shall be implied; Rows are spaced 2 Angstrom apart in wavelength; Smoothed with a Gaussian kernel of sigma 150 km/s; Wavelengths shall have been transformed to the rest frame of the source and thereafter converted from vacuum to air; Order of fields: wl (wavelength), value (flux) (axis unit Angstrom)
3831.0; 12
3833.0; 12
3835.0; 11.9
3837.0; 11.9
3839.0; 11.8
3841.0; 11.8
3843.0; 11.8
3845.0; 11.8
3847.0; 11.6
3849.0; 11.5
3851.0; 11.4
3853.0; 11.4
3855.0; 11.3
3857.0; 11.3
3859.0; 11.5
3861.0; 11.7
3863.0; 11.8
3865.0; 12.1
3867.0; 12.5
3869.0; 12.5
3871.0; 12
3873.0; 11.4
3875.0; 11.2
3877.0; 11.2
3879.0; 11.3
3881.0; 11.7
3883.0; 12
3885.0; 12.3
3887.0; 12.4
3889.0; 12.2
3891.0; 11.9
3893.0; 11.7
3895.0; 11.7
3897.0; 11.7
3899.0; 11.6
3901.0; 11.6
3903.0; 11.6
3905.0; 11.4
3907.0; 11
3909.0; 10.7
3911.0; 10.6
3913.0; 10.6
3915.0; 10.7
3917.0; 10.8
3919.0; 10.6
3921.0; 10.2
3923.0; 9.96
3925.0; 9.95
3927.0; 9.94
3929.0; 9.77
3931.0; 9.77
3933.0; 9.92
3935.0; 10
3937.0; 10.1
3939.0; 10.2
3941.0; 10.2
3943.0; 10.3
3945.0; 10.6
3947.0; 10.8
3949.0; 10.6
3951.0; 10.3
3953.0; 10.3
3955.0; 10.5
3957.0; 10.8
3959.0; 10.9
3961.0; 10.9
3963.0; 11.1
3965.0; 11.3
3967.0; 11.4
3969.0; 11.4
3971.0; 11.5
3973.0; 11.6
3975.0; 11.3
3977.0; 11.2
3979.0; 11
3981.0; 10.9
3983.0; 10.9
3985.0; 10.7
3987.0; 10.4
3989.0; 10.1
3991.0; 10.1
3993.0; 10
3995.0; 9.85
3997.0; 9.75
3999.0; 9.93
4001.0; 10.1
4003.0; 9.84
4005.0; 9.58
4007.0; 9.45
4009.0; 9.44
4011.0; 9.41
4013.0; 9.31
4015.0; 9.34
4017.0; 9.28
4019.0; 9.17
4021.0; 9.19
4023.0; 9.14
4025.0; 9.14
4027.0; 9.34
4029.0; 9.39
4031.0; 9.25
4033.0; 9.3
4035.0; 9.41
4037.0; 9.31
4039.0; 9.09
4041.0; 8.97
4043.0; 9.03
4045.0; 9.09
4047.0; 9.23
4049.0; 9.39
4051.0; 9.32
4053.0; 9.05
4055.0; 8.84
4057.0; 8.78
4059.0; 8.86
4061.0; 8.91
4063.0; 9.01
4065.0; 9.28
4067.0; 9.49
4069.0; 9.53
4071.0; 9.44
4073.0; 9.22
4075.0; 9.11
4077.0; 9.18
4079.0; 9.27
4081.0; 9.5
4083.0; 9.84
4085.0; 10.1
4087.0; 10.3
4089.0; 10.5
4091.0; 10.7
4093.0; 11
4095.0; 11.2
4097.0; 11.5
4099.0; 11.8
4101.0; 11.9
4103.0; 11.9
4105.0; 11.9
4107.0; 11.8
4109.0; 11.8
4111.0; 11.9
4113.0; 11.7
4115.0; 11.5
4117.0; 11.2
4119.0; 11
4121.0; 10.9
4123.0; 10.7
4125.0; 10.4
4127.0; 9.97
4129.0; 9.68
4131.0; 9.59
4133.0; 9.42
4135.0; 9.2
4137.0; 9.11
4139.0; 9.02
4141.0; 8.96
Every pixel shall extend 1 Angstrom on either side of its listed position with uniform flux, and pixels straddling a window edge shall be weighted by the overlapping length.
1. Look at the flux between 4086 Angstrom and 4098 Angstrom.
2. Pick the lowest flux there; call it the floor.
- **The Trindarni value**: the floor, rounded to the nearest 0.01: 10.30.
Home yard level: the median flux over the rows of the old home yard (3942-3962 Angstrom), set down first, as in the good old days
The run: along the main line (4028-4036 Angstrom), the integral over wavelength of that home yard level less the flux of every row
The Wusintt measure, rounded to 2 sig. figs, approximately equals 10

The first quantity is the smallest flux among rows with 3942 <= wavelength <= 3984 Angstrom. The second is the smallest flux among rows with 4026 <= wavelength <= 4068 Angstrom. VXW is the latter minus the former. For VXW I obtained -1.5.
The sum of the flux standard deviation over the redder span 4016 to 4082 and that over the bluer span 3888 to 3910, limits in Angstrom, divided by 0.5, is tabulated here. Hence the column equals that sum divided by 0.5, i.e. 1.2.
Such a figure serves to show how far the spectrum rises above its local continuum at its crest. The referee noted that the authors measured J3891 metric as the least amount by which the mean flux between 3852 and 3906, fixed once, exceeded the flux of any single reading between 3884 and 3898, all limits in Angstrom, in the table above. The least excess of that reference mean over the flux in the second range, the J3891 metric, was -0.7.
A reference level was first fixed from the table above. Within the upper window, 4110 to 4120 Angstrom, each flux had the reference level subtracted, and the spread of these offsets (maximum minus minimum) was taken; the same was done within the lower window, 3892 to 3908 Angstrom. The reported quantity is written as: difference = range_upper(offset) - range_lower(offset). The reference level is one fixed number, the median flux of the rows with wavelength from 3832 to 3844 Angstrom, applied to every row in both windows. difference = 0.2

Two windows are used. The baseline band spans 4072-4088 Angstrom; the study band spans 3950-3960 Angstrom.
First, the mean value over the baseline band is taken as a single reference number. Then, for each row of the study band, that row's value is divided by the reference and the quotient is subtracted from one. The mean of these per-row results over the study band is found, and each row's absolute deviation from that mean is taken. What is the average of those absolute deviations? 0.024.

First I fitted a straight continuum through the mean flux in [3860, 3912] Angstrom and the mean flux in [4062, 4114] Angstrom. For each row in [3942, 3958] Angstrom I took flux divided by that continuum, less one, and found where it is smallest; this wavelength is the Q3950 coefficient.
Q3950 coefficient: 3943.0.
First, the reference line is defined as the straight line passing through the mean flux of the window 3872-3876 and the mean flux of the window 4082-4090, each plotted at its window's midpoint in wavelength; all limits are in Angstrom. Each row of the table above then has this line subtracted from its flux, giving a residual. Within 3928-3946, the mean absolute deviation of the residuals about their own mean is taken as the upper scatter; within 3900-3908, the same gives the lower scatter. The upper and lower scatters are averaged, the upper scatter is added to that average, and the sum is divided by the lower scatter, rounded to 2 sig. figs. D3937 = 2.3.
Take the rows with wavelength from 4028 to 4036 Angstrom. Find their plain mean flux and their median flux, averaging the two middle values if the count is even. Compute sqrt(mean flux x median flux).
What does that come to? 9.3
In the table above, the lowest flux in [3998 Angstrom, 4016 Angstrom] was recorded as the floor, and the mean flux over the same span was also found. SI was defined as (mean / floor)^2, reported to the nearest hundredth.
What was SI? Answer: 1.06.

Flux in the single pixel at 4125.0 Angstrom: 10.4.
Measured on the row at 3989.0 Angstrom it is 10.1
